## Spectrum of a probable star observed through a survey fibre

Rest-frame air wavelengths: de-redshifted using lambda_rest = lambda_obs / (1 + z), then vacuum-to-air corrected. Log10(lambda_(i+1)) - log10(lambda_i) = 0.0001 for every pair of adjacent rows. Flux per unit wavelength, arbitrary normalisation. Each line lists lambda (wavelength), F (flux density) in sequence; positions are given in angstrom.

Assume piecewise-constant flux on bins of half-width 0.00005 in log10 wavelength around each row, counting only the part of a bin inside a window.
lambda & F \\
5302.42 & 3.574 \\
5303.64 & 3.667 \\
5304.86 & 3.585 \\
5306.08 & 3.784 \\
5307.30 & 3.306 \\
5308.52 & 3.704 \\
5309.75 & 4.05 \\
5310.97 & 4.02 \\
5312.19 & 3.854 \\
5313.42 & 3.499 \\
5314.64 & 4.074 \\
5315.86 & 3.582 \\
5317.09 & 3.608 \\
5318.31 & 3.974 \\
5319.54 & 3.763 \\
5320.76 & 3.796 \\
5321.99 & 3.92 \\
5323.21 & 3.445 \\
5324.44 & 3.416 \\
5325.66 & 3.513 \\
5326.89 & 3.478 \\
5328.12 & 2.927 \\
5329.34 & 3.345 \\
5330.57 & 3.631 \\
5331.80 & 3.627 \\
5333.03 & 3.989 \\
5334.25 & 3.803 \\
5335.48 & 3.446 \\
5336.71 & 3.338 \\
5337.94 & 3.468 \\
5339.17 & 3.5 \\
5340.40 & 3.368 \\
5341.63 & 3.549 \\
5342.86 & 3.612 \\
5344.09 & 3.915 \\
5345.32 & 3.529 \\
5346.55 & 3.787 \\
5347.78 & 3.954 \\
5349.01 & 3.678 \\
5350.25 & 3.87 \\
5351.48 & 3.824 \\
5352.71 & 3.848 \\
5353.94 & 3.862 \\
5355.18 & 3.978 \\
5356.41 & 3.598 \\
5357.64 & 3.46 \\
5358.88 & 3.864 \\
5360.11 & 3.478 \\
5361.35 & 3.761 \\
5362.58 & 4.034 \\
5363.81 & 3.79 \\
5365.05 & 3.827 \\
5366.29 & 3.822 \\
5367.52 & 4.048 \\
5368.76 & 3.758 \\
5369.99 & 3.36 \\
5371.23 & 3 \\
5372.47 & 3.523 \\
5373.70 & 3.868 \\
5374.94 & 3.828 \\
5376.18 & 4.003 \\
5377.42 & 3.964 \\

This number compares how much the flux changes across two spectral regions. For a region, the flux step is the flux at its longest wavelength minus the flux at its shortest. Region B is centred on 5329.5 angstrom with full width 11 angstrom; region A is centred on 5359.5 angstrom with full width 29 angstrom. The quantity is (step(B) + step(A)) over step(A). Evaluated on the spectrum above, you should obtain 2.1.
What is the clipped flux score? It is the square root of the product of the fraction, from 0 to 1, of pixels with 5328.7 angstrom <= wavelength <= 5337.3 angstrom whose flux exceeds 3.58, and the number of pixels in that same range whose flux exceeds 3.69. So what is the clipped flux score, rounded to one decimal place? 1.1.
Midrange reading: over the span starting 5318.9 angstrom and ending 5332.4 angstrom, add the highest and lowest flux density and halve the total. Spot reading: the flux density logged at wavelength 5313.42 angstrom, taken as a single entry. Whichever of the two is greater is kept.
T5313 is 3.5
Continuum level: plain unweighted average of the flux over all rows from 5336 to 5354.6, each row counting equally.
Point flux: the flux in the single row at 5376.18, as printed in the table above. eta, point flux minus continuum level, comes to 0.33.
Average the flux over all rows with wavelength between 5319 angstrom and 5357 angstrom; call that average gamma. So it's 3.64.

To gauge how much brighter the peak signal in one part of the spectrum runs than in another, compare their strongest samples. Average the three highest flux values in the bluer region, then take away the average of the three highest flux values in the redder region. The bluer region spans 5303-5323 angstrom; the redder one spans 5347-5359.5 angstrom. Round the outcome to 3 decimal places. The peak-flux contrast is 0.114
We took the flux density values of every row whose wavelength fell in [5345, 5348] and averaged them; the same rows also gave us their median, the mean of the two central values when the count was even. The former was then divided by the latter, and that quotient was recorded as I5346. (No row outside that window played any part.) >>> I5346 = 0.99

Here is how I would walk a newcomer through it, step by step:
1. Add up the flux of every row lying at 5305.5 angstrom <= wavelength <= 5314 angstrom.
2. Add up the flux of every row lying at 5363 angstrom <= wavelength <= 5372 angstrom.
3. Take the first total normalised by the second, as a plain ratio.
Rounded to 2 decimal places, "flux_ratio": 1.02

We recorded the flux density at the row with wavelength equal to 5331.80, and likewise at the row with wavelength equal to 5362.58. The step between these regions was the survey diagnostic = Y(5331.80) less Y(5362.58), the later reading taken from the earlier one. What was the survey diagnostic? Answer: -0.41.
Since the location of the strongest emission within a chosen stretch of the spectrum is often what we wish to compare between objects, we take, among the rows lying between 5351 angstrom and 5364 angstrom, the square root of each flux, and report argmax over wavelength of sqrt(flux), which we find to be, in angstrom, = 5362.58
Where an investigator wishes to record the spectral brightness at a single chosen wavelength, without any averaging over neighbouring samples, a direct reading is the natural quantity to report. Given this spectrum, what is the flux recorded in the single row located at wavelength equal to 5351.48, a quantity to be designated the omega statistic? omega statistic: 3.824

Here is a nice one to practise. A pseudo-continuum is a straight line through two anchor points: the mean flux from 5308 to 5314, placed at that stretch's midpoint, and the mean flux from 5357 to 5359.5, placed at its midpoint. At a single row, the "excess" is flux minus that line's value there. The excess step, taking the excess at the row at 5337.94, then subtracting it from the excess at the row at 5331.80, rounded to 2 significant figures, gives 0.14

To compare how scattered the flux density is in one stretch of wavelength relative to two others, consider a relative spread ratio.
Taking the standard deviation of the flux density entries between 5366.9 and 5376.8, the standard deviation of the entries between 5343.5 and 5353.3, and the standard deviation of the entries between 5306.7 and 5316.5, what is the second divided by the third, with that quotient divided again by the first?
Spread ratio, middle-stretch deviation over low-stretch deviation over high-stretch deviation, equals 1.4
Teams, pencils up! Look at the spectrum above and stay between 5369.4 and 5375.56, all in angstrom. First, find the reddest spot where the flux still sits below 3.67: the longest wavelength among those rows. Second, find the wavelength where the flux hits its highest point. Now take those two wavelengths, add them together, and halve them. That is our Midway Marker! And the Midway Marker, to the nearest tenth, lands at 5373.1 angstrom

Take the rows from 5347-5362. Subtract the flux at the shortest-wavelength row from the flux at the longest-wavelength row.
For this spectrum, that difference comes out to -0.2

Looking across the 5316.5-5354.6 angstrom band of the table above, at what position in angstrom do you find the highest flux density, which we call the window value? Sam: 5333.03 angstrom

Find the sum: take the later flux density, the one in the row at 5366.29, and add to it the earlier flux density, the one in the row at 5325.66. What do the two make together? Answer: 7.3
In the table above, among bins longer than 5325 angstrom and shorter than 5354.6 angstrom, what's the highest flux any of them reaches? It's 3.989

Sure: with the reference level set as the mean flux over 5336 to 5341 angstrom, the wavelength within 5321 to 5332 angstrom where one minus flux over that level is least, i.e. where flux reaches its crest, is 5321.99 angstrom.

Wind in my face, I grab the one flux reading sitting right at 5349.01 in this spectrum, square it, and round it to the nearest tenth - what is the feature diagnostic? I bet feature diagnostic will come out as 13.5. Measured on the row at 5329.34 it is 11.2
